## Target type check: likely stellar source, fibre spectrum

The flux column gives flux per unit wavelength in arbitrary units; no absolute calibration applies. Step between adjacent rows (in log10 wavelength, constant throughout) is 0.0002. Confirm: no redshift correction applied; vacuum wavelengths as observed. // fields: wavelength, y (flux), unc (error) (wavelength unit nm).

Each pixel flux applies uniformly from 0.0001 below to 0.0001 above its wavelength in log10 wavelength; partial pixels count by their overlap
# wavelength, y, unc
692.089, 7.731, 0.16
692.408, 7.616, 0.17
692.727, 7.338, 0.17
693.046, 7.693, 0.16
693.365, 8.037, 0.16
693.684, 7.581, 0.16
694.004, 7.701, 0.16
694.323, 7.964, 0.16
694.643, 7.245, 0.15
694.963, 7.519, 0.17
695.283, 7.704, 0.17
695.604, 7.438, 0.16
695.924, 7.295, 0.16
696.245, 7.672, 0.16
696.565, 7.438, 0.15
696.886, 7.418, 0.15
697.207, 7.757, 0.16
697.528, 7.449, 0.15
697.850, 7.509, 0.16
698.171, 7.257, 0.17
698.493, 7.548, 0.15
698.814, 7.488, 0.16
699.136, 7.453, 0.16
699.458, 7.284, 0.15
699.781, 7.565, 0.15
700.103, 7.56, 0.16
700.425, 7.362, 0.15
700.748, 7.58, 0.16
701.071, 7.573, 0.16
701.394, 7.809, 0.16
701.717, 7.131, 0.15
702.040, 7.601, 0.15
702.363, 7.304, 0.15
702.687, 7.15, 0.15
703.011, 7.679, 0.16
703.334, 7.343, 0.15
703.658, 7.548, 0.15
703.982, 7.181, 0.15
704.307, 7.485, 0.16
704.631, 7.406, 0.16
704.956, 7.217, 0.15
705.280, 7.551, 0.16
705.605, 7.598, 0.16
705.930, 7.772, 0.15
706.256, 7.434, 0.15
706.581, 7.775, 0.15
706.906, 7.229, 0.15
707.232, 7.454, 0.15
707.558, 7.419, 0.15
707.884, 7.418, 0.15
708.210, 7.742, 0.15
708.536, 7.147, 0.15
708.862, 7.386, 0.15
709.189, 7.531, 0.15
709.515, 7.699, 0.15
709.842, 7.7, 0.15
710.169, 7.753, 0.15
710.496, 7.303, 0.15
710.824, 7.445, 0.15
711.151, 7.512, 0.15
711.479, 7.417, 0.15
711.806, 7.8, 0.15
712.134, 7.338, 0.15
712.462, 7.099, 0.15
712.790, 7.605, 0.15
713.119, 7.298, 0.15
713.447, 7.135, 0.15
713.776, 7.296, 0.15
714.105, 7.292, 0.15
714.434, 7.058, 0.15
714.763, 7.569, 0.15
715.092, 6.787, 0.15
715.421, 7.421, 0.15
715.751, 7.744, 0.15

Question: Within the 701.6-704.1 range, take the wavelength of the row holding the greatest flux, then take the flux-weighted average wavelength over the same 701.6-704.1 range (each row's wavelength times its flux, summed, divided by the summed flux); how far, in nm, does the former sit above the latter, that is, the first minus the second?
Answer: 0.16 nm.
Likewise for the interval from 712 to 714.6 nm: -0.49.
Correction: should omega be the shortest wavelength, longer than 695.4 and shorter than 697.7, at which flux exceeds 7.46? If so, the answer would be 696.245 nm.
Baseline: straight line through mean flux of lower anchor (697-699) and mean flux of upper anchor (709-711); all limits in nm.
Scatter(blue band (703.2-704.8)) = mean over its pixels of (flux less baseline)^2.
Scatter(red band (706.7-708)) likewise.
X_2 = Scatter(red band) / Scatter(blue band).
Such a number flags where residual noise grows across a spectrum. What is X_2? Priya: 1.1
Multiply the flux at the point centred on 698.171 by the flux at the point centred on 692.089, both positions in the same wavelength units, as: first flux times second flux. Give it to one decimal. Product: 56.1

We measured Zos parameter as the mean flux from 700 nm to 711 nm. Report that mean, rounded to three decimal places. 7.479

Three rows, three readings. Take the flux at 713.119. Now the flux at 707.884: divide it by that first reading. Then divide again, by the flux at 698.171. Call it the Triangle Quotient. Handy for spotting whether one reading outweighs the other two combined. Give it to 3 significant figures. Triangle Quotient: 0.140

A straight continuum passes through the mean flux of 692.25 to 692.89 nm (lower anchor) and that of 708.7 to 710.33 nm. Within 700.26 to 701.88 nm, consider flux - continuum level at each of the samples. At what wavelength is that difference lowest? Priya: 701.717 nm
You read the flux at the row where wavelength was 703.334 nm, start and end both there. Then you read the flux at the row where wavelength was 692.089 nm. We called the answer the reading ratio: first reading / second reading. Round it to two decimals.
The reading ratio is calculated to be 0.95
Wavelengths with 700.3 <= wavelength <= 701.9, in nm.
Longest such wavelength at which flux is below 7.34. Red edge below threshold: 701.717 nm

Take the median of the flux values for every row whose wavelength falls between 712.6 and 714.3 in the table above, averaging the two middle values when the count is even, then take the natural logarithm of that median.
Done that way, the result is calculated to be 1.987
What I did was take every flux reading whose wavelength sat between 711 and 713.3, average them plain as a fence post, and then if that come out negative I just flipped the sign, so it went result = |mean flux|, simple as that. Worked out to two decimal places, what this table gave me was 7.44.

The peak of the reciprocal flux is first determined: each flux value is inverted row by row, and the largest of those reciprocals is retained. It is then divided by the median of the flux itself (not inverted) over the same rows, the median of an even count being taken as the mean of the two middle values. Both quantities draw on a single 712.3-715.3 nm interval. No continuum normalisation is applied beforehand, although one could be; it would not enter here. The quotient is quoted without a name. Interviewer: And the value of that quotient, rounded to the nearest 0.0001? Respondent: 0.0202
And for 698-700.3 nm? 0.0184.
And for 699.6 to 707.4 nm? 0.0187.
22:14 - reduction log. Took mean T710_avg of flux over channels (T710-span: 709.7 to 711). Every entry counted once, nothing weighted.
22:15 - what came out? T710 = 7.55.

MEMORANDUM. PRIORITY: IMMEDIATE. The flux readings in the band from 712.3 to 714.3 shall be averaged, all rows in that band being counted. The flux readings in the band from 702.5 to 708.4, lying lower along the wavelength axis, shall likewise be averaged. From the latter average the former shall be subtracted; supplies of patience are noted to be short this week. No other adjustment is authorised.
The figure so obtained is 0.18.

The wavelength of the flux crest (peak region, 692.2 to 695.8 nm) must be 693.365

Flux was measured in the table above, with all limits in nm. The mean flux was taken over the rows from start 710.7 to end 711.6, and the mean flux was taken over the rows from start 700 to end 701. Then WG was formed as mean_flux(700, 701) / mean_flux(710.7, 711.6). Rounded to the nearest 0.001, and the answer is 1.006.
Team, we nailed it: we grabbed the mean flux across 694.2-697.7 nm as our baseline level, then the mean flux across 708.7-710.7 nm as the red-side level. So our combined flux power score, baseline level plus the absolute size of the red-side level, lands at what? 15.1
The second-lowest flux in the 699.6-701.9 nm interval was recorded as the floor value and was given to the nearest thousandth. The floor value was 7.362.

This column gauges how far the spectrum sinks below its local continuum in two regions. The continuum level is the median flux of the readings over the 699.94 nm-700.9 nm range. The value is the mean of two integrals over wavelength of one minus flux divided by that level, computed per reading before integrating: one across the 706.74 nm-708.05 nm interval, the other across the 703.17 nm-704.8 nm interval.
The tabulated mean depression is 0.033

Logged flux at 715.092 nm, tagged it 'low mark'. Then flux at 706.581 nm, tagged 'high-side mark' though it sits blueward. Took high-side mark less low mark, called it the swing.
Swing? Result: 1.0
